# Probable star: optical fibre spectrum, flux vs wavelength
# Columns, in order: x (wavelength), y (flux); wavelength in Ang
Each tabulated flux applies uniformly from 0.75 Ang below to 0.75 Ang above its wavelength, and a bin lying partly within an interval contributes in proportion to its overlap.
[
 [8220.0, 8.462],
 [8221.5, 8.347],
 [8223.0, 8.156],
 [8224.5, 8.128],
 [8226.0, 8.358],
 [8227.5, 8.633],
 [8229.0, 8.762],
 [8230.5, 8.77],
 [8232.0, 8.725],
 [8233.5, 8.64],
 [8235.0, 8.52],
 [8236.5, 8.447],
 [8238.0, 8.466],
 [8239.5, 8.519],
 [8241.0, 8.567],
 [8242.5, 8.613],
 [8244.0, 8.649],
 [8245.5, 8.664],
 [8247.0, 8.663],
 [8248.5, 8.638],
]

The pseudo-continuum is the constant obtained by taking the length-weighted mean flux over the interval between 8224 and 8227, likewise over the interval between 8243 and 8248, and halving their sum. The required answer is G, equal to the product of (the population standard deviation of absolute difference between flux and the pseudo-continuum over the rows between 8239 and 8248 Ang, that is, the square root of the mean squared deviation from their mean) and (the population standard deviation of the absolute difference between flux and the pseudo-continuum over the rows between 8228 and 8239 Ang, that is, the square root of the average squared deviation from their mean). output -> 0.0065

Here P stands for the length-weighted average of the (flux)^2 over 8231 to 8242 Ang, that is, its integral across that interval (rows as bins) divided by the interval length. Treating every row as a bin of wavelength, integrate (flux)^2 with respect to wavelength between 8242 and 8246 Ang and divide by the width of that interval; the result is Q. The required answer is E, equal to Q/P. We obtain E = 1.02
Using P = 73.3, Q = 74.7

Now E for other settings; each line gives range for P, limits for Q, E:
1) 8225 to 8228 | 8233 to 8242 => 1.02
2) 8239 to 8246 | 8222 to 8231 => 0.97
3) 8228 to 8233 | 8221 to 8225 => 0.88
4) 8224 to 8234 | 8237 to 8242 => 0.98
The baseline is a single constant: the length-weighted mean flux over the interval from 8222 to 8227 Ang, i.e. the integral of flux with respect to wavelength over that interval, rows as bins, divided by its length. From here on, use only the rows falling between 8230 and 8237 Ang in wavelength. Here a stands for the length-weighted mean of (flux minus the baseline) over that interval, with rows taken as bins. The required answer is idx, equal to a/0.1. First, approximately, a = 0.380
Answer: 3.80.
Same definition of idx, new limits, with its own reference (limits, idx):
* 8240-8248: 3.86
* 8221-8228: 0.71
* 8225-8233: 3.91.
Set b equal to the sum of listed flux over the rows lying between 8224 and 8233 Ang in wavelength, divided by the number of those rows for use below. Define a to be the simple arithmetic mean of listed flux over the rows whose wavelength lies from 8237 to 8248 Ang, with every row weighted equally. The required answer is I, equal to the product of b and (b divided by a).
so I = 8.53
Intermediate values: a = 8.59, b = 8.56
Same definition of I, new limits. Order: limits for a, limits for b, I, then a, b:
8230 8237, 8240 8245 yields 8.60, 8.62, 8.61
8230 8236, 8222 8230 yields 8.16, 8.66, 8.41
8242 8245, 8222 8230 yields 8.19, 8.63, 8.41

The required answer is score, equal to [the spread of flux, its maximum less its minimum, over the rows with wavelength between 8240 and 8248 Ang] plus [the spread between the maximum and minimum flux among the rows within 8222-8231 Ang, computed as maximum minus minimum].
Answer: 0.7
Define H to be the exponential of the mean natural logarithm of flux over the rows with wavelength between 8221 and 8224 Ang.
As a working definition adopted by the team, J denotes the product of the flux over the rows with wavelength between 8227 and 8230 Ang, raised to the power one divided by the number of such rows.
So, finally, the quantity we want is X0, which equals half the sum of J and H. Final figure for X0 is 8.47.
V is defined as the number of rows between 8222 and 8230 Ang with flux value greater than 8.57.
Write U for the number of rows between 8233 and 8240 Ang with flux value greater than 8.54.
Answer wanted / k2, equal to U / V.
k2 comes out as 0.5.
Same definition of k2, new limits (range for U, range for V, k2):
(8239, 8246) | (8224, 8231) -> 1.3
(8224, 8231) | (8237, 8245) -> 1.5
